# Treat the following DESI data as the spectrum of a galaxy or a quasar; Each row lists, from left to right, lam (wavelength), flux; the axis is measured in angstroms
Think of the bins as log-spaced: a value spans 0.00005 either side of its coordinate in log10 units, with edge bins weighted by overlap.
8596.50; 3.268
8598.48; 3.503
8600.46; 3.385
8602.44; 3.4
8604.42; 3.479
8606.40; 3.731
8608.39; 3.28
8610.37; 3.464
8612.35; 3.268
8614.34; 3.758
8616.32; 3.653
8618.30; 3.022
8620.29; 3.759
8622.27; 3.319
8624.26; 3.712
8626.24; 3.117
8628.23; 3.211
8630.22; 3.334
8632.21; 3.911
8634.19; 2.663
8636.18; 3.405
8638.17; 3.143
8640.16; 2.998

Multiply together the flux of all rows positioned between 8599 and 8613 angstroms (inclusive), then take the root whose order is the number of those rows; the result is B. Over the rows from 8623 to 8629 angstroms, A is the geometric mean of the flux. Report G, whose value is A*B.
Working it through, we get 11.4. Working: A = 3.34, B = 3.43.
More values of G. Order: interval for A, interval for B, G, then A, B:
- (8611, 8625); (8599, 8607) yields 12.2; 3.49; 3.50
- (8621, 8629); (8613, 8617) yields 12.3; 3.33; 3.71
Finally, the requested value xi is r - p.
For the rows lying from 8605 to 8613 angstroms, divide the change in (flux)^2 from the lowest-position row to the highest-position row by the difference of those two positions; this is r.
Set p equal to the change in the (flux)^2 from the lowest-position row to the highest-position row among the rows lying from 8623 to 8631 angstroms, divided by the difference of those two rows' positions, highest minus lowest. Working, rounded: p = -0.4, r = -0.54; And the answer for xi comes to -0.1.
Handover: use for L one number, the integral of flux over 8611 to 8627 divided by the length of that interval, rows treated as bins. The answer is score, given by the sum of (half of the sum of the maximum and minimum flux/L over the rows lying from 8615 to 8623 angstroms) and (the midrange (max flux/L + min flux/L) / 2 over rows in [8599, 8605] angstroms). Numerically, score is 1.97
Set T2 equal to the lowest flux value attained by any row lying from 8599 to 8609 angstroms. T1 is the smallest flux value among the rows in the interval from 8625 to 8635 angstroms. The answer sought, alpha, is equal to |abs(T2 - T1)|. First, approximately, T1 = 2.663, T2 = 3.28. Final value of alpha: 0.62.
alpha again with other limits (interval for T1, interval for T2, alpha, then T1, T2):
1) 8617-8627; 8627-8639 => 0.36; 3.022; 2.663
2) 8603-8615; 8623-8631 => 0.15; 3.268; 3.117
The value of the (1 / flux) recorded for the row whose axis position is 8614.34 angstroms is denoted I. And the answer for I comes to 0.27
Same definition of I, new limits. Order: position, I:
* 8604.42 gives 0.29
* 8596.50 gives 0.31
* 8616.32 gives 0.27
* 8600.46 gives 0.30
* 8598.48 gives 0.29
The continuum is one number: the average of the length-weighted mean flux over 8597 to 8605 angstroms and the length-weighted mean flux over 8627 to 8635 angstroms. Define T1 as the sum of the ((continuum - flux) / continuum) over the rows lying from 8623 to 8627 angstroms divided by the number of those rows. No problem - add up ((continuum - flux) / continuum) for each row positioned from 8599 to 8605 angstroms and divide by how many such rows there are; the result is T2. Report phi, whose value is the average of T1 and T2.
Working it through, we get -0.017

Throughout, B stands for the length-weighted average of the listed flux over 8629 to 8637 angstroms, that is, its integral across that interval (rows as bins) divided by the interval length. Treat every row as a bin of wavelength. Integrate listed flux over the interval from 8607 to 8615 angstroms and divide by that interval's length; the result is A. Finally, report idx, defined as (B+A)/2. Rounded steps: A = 3.44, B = 3.32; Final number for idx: 3.38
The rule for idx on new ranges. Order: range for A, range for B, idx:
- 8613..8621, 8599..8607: 3.51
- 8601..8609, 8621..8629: 3.42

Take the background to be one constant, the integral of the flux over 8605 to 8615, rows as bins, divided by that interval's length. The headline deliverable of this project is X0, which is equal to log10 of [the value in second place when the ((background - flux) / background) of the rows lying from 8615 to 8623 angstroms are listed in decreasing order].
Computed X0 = -1.31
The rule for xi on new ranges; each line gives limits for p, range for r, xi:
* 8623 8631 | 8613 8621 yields 0.4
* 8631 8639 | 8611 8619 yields 0.6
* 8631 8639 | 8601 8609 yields 0.8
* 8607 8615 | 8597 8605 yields -0.6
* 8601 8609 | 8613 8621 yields 0.1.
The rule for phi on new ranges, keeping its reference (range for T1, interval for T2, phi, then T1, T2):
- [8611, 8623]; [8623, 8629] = -0.014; -0.031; 0.004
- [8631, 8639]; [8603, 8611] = -0.008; 0.023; -0.038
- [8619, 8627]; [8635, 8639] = -0.005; -0.035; 0.025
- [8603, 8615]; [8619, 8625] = -0.056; -0.041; -0.071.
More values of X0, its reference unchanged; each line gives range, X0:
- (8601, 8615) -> -1.22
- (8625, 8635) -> -0.97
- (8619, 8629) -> -1.10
